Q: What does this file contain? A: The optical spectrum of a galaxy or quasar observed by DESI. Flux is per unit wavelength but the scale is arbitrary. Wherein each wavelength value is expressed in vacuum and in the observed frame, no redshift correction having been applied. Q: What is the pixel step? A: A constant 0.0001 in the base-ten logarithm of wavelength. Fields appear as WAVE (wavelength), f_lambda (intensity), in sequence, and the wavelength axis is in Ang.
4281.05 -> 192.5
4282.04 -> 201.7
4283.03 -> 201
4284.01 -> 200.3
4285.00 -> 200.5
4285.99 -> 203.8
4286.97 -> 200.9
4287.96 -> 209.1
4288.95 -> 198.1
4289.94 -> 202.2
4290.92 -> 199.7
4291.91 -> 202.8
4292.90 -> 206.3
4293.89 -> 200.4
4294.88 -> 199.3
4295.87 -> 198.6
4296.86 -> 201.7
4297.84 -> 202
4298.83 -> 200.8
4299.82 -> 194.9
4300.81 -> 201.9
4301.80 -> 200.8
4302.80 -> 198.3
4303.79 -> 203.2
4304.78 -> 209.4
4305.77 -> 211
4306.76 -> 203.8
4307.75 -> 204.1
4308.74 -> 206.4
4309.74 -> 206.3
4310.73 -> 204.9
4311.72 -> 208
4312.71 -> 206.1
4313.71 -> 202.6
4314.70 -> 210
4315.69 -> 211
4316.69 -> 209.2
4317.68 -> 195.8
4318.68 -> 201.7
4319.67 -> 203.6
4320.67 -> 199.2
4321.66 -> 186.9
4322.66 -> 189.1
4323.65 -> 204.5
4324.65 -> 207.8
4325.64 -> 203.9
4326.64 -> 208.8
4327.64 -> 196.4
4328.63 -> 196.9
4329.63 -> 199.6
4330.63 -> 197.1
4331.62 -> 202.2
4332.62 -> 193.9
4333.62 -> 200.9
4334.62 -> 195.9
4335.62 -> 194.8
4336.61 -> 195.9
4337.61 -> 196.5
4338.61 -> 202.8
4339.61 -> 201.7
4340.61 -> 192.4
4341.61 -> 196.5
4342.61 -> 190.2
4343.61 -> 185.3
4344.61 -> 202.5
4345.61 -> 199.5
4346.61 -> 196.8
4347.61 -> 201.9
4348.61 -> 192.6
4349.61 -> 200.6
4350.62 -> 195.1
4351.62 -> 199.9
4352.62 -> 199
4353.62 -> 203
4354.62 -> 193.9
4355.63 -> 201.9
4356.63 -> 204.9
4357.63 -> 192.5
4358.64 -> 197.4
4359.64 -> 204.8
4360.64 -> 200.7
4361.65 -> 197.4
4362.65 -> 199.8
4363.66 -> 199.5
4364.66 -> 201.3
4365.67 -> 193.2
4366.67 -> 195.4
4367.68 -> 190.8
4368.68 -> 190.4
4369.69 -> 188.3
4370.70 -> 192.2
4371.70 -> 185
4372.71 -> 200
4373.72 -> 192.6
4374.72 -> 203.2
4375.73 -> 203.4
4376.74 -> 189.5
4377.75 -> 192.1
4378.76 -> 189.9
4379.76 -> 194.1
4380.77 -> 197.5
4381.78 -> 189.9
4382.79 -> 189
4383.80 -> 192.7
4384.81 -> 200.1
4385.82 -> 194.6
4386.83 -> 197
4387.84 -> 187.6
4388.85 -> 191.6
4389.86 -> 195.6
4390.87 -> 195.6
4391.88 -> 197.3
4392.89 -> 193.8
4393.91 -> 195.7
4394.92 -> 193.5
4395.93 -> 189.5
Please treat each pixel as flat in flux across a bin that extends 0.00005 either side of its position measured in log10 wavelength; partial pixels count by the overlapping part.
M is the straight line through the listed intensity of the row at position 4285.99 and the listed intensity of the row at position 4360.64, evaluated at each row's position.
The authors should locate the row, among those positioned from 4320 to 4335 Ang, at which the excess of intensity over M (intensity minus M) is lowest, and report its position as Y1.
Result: 4321.66 Ang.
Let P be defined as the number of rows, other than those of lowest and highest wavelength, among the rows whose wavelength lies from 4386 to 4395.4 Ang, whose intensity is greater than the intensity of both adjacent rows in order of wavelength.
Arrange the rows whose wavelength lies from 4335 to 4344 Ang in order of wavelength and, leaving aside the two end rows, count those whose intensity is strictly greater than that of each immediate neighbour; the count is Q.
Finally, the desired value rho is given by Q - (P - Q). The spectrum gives 2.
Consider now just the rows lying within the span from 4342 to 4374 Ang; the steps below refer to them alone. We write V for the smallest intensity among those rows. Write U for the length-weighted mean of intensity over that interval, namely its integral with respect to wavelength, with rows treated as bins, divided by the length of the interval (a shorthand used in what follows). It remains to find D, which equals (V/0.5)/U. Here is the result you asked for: 1.883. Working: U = 197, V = 185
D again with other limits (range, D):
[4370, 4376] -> 1.892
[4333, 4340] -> 1.966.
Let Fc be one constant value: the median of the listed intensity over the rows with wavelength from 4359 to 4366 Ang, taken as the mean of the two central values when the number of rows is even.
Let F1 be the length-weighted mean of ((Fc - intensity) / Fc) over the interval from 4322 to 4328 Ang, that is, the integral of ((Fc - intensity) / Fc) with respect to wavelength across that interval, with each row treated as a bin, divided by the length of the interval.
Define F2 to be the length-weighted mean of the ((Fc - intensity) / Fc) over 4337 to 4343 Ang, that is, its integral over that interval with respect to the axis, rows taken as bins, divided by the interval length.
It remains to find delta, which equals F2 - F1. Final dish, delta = 0.023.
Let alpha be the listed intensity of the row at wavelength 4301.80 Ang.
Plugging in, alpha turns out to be 200.8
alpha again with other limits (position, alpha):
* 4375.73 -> 203.4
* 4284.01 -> 200.3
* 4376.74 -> 189.5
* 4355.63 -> 201.9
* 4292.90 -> 206.3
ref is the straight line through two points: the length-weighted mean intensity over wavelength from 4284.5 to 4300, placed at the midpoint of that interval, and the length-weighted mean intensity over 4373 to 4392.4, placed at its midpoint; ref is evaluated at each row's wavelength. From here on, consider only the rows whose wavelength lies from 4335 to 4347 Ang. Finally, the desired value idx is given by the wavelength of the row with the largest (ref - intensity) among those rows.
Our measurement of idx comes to 4343.61 Ang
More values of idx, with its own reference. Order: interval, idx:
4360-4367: 4365.67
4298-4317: 4299.82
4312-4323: 4321.66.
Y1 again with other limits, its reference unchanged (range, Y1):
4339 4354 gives 4343.61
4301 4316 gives 4302.80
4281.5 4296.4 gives 4288.95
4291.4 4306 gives 4299.82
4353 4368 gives 4367.68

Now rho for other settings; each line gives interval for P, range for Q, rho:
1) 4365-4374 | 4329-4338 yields 1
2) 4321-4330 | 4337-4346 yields 4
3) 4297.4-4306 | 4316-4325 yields 1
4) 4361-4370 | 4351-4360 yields 1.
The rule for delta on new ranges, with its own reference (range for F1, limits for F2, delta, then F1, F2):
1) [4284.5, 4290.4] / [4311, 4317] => -0.026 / -0.013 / -0.039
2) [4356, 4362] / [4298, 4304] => -0.001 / 0.000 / -0.001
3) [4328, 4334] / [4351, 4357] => -0.009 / 0.007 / -0.002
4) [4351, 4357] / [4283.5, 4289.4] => -0.010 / -0.002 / -0.012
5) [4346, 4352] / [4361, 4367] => 0.000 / 0.010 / 0.009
